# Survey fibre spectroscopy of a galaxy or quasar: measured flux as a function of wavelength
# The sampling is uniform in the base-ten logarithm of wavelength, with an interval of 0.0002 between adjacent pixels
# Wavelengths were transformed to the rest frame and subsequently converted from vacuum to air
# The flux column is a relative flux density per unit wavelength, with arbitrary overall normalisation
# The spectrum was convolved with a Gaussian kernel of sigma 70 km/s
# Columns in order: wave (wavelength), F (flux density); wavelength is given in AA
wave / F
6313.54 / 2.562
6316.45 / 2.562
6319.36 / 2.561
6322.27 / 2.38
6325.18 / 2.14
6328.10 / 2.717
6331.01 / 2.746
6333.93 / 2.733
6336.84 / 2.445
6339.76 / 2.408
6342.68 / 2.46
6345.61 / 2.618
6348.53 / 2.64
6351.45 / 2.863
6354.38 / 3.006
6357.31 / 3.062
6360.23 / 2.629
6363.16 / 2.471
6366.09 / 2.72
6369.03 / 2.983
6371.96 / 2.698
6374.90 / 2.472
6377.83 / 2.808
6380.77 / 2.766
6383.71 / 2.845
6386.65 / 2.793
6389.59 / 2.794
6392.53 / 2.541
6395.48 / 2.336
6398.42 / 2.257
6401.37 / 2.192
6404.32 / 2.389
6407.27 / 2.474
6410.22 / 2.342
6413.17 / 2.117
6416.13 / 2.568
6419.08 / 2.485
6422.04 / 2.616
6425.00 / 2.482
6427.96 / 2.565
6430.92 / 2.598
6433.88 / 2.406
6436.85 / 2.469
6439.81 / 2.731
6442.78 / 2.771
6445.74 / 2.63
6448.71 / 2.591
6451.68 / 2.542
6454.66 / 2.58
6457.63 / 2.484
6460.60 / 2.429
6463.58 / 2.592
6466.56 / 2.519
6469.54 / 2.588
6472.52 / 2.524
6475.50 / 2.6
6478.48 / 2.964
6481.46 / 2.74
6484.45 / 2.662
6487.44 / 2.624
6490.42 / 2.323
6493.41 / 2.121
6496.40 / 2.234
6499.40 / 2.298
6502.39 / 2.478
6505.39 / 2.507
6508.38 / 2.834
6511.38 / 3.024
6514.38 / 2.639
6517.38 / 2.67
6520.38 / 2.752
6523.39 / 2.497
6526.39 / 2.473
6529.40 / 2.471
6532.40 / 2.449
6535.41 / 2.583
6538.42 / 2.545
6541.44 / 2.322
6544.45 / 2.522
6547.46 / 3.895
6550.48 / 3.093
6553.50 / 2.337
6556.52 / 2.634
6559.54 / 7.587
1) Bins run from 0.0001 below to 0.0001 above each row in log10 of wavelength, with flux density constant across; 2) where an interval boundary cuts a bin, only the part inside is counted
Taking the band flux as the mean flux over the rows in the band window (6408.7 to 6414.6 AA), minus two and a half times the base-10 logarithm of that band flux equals -0.87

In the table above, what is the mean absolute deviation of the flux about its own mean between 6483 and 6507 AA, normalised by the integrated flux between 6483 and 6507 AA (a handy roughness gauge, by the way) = 0.0028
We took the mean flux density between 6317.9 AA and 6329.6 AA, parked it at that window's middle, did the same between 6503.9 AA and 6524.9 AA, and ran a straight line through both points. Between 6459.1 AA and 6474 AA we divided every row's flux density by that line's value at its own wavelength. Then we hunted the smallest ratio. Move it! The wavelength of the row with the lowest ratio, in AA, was 6460.60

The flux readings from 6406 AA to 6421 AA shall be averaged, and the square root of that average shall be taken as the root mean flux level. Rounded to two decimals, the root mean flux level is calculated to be 1.55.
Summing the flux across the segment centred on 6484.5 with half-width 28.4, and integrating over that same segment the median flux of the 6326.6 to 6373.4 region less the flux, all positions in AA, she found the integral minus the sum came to -39.9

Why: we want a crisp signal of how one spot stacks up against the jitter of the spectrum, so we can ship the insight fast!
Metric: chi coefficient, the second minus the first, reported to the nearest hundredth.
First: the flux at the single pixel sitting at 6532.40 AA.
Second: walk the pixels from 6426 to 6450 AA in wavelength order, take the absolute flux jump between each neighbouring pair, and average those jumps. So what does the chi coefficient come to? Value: -2.34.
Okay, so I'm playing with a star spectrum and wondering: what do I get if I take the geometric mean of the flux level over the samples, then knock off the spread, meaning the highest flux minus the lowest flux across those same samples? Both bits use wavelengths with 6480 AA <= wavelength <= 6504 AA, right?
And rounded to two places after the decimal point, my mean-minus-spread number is 1.81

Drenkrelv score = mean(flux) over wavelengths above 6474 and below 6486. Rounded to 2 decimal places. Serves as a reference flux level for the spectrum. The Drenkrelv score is 2.74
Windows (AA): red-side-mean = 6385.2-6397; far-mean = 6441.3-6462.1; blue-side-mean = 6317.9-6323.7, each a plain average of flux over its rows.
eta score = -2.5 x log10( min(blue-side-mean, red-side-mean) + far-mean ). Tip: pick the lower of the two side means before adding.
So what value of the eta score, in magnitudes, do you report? -1.76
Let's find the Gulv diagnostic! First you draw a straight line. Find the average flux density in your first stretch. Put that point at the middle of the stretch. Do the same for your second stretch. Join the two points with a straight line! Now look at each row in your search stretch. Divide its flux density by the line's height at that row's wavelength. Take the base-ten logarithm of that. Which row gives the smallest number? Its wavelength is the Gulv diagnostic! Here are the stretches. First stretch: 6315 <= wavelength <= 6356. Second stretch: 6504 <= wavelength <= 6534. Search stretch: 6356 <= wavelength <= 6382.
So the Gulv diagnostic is 6374.90 AA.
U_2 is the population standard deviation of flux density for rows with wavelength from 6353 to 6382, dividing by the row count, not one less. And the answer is 0.198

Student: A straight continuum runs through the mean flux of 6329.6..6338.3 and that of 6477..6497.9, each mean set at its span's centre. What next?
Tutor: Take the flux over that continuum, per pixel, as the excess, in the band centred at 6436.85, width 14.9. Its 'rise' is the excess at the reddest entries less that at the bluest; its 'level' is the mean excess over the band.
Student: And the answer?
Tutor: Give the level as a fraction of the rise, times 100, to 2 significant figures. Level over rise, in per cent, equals 18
